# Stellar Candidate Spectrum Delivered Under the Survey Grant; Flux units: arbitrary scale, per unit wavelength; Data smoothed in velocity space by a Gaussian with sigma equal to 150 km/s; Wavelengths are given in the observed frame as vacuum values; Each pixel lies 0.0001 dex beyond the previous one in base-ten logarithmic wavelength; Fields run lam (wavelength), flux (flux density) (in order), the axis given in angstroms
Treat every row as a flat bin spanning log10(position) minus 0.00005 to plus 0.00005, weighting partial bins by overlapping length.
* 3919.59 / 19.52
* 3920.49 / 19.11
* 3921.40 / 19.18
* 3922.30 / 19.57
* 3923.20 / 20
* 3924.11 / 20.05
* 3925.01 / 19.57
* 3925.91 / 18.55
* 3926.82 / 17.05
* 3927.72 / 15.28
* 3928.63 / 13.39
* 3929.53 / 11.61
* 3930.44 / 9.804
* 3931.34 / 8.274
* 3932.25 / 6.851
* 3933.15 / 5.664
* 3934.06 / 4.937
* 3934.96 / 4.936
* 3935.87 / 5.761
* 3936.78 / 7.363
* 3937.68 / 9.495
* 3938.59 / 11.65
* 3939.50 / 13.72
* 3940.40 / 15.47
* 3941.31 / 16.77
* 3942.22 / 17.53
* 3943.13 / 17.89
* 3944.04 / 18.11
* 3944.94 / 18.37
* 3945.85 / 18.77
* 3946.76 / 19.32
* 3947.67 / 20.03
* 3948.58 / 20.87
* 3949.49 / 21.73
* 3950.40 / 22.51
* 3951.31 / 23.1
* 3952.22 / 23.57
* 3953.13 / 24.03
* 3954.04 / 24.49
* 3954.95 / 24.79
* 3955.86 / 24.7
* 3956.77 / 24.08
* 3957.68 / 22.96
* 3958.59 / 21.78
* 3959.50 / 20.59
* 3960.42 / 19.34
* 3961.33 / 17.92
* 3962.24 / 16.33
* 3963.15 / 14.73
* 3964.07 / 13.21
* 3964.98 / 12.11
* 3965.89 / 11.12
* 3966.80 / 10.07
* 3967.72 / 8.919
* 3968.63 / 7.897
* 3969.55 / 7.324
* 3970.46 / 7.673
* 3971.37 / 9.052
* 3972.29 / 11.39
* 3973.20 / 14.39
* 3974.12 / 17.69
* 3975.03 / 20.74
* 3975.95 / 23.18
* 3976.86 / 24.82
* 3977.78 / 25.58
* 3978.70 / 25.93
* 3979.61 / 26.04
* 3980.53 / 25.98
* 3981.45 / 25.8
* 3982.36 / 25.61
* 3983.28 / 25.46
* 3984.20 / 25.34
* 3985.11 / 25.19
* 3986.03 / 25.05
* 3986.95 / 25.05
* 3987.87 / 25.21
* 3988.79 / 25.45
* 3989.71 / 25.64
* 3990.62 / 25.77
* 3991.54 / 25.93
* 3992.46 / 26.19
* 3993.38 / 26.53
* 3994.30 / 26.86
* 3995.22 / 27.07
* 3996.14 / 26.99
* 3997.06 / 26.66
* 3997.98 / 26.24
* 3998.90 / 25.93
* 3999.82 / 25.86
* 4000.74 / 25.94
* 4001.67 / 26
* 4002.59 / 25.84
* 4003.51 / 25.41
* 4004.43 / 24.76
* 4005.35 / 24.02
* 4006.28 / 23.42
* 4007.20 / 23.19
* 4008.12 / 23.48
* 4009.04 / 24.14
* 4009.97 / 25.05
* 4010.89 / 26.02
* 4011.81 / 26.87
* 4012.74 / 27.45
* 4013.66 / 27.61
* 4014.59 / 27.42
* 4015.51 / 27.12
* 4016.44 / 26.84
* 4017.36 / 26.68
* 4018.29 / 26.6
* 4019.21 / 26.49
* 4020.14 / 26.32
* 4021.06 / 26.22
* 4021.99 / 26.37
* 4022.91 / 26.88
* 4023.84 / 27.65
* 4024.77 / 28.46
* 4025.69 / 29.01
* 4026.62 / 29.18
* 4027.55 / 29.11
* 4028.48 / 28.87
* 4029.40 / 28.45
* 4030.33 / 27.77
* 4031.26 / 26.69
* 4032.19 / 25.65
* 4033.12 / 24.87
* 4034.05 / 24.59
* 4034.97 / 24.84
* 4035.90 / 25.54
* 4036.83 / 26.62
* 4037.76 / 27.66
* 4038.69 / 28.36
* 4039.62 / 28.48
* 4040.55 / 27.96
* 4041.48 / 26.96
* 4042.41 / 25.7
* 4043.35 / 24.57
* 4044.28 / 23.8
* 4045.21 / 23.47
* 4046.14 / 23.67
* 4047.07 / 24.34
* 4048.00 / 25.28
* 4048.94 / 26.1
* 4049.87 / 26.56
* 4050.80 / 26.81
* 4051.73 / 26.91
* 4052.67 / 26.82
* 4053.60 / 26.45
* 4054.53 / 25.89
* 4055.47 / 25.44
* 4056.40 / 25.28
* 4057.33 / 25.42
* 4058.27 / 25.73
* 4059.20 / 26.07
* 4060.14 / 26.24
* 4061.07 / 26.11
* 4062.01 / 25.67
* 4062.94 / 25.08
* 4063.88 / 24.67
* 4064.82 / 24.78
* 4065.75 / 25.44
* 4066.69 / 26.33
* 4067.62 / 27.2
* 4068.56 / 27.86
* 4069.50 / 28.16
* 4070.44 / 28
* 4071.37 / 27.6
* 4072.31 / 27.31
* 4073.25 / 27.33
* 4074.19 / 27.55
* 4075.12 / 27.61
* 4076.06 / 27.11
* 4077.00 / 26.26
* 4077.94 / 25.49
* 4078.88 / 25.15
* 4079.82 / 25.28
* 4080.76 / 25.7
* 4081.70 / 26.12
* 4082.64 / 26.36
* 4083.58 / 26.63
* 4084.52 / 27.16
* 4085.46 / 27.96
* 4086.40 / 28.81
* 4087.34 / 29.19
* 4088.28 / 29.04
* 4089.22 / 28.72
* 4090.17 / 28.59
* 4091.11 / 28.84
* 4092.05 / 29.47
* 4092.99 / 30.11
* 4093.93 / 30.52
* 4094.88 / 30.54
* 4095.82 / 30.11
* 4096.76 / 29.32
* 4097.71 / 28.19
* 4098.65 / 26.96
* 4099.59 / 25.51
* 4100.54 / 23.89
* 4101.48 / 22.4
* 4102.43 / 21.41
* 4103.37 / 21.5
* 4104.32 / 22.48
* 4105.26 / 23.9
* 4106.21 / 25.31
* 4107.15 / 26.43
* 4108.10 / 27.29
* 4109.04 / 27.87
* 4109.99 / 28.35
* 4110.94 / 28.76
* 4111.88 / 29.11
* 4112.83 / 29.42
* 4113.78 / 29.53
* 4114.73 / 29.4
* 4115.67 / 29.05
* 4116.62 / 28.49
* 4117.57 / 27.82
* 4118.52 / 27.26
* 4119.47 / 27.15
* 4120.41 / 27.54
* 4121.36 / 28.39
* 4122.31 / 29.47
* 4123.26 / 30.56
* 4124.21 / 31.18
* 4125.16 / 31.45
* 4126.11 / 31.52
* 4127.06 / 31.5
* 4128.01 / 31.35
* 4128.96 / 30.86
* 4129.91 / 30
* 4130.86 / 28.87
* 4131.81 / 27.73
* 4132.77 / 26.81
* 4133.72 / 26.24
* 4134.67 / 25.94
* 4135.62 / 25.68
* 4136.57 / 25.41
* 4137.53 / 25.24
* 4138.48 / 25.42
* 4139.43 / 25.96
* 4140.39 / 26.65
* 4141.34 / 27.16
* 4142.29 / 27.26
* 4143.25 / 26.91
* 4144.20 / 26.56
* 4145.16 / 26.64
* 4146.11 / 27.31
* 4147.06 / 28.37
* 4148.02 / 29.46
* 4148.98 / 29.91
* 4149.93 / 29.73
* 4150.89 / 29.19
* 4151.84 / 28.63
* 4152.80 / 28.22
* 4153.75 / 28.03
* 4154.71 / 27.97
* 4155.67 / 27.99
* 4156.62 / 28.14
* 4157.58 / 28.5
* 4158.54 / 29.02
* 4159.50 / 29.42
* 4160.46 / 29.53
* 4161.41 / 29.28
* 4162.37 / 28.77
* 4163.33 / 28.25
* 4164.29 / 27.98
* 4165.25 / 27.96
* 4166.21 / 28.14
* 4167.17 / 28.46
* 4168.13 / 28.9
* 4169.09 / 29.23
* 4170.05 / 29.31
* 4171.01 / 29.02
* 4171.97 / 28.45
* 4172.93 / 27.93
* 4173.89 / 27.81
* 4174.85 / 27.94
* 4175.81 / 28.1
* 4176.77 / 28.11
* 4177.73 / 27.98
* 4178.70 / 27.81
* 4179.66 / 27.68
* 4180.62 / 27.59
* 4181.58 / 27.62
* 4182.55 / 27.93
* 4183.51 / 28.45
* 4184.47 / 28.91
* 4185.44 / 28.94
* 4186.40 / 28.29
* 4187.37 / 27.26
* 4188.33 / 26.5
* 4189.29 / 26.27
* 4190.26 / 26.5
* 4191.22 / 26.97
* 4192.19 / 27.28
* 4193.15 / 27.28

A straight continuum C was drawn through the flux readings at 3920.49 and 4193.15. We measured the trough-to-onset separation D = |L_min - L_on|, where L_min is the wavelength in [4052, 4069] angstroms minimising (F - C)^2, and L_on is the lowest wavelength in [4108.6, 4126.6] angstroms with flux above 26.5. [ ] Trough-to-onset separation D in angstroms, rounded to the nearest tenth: 45.2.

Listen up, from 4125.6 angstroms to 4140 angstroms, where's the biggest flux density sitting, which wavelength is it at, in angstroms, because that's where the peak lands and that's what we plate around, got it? 4126.11 angstroms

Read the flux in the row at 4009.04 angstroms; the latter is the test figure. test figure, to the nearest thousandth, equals 24.140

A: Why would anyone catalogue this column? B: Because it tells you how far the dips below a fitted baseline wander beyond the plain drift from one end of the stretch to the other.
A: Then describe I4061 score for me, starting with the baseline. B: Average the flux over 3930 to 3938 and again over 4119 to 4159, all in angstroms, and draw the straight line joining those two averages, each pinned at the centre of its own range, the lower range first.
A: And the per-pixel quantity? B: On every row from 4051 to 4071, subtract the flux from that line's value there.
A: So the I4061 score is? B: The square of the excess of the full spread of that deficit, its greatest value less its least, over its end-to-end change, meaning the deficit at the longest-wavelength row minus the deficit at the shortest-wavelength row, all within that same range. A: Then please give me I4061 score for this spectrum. 7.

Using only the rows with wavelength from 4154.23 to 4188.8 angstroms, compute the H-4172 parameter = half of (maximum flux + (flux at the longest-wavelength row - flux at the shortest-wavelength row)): 14.0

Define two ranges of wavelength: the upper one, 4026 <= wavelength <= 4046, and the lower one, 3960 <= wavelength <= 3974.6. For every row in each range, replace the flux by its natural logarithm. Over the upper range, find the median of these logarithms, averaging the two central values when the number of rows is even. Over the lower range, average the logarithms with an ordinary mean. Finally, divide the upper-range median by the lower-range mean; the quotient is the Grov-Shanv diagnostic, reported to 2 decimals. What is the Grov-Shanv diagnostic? 1.33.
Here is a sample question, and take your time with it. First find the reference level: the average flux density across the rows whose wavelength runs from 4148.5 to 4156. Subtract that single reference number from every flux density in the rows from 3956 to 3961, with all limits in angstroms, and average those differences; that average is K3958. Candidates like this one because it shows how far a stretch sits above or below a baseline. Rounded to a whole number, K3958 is -7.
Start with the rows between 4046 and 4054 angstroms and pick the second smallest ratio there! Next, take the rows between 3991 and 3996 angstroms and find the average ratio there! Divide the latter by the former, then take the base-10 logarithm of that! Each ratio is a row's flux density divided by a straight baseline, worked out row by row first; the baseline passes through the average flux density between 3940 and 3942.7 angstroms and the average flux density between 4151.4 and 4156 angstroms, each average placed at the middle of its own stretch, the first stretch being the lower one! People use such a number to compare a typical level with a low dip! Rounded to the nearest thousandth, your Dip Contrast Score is 0.098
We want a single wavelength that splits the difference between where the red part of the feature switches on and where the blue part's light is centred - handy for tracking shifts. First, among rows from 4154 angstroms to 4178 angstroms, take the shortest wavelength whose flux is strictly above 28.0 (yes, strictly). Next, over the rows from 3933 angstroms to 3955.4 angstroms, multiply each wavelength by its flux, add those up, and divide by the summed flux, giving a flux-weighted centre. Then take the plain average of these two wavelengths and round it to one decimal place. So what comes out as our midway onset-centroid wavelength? 4051.6 angstroms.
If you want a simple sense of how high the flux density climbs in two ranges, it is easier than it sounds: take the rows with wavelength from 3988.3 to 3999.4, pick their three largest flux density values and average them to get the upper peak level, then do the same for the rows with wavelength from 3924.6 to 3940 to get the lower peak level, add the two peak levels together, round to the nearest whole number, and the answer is 45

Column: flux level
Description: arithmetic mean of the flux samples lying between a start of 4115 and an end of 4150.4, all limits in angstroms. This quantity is 28.2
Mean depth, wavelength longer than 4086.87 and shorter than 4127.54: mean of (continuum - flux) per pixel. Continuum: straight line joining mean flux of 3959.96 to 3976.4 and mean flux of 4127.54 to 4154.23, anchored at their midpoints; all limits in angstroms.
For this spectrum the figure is -3.1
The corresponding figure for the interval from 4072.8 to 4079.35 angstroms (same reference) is -4.3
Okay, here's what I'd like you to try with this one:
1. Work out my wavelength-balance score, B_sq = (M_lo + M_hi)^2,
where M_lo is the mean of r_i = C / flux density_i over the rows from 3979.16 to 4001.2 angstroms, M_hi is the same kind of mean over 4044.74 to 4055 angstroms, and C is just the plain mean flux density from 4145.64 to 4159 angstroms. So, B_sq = 4.9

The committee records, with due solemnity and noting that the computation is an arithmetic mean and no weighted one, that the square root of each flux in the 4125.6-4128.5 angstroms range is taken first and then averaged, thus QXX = 5.61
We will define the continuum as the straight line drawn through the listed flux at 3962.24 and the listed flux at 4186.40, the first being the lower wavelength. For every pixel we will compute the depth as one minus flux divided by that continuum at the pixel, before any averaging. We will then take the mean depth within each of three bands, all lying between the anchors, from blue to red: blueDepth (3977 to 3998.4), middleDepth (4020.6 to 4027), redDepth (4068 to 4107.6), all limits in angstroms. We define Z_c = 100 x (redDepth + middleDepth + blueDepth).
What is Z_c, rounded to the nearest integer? -105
